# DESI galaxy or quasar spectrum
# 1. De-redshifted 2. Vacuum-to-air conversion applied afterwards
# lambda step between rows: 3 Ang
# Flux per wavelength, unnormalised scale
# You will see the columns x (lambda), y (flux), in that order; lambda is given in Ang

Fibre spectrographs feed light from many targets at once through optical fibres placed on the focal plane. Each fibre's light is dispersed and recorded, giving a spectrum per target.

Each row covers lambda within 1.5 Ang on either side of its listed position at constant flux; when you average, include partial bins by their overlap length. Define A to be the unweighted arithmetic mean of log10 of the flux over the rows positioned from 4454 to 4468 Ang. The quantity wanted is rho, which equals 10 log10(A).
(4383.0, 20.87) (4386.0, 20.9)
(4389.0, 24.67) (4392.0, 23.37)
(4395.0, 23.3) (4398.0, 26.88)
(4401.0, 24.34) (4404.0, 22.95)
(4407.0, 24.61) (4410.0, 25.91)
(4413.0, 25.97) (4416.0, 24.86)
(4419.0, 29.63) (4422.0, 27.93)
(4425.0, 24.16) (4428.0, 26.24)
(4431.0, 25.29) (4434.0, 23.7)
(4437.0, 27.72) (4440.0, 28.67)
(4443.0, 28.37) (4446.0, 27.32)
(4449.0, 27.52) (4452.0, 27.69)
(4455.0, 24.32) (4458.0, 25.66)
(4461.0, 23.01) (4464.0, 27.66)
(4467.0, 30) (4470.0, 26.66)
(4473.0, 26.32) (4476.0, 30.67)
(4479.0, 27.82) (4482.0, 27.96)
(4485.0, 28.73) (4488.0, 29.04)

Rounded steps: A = 1.42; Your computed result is 1.51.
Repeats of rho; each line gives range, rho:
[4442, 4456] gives 1.56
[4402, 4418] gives 1.45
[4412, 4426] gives 1.53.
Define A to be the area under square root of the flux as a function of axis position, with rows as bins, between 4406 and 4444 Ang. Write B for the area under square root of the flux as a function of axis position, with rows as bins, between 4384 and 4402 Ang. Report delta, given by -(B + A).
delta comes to -283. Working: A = 195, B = 88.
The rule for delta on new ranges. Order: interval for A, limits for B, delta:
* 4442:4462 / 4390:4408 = -191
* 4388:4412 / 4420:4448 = -263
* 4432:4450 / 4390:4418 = -233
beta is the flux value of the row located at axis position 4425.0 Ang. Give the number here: 24.16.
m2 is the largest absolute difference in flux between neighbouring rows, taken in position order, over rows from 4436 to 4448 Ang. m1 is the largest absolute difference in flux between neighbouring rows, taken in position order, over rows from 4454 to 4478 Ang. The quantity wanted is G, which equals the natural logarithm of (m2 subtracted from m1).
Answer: 1.3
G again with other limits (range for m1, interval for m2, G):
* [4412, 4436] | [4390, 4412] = 0.2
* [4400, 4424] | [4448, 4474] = -2.1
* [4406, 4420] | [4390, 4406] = 0.2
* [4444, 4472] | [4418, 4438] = -0.5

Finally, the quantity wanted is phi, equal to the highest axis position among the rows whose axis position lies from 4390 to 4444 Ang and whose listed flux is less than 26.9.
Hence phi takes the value 4434.0 Ang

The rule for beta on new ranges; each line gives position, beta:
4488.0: 29.04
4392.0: 23.37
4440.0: 28.67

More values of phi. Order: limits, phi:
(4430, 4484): 4473.0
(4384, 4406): 4404.0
